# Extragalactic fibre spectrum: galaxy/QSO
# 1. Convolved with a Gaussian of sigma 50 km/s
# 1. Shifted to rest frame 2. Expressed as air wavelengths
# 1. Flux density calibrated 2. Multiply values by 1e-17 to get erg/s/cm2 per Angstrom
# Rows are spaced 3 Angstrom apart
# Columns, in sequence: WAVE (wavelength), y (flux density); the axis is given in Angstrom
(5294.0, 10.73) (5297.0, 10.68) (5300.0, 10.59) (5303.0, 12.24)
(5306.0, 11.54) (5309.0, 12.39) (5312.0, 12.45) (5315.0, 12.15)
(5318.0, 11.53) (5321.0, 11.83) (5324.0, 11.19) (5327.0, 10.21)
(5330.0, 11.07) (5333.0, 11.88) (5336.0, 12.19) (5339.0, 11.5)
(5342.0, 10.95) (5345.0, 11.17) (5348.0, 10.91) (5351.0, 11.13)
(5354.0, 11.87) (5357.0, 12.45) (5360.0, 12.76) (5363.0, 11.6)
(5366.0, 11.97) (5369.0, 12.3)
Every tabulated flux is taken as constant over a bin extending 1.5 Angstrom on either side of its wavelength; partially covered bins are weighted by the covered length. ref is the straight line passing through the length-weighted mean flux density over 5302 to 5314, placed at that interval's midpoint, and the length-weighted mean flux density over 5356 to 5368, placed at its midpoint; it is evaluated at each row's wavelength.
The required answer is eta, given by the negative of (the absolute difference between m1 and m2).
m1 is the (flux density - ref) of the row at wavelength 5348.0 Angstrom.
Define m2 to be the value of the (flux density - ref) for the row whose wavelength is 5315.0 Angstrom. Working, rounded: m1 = -1.3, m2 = -0.01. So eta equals -1.3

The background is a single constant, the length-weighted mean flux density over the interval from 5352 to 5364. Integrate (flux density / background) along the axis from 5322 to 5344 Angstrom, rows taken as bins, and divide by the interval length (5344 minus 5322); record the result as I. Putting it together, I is 0.93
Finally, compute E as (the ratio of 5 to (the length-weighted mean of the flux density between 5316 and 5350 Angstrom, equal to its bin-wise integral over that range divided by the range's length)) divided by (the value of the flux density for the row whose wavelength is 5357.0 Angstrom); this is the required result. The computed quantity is 0.035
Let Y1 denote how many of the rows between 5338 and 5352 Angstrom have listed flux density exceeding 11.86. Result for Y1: 0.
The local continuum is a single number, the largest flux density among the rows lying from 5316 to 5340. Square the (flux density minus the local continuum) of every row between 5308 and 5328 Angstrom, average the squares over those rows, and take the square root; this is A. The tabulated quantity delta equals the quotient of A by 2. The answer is 0.447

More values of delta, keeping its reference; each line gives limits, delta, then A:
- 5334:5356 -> 0.460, 0.920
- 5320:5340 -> 0.496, 0.991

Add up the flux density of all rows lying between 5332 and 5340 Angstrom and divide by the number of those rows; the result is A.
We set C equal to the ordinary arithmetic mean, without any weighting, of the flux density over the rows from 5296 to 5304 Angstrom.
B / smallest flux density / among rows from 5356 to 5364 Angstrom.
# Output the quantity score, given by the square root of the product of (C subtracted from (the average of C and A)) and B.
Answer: 2.00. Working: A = 11.9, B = 11.6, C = 11.2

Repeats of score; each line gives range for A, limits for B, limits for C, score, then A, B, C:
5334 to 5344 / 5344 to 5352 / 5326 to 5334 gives 1.64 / 11.5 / 10.91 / 11.1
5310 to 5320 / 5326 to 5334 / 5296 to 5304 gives 2.11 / 12.0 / 10.21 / 11.2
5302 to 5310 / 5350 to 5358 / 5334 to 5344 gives 1.68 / 12.1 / 11.13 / 11.5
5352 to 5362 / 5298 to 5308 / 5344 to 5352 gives 2.61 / 12.4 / 10.59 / 11.1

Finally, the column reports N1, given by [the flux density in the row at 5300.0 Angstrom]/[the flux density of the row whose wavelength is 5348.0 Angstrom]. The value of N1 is 0.97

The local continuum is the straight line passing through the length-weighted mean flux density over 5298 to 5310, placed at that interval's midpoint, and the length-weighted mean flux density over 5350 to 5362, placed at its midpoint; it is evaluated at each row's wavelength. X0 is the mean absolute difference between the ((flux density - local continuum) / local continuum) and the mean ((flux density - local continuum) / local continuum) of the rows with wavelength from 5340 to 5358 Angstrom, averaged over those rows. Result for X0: 0.039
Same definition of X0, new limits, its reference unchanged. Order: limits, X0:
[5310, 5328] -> 0.052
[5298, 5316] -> 0.045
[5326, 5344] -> 0.046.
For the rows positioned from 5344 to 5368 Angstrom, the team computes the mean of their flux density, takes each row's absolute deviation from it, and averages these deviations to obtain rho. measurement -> 0.53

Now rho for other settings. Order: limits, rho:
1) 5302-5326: 0.39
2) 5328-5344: 0.41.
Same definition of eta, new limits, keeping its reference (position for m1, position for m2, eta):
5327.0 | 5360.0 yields -2.5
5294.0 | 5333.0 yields -1.1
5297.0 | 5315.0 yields -1.5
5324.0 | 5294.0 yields -0.4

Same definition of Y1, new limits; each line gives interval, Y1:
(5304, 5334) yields 4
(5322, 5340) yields 2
